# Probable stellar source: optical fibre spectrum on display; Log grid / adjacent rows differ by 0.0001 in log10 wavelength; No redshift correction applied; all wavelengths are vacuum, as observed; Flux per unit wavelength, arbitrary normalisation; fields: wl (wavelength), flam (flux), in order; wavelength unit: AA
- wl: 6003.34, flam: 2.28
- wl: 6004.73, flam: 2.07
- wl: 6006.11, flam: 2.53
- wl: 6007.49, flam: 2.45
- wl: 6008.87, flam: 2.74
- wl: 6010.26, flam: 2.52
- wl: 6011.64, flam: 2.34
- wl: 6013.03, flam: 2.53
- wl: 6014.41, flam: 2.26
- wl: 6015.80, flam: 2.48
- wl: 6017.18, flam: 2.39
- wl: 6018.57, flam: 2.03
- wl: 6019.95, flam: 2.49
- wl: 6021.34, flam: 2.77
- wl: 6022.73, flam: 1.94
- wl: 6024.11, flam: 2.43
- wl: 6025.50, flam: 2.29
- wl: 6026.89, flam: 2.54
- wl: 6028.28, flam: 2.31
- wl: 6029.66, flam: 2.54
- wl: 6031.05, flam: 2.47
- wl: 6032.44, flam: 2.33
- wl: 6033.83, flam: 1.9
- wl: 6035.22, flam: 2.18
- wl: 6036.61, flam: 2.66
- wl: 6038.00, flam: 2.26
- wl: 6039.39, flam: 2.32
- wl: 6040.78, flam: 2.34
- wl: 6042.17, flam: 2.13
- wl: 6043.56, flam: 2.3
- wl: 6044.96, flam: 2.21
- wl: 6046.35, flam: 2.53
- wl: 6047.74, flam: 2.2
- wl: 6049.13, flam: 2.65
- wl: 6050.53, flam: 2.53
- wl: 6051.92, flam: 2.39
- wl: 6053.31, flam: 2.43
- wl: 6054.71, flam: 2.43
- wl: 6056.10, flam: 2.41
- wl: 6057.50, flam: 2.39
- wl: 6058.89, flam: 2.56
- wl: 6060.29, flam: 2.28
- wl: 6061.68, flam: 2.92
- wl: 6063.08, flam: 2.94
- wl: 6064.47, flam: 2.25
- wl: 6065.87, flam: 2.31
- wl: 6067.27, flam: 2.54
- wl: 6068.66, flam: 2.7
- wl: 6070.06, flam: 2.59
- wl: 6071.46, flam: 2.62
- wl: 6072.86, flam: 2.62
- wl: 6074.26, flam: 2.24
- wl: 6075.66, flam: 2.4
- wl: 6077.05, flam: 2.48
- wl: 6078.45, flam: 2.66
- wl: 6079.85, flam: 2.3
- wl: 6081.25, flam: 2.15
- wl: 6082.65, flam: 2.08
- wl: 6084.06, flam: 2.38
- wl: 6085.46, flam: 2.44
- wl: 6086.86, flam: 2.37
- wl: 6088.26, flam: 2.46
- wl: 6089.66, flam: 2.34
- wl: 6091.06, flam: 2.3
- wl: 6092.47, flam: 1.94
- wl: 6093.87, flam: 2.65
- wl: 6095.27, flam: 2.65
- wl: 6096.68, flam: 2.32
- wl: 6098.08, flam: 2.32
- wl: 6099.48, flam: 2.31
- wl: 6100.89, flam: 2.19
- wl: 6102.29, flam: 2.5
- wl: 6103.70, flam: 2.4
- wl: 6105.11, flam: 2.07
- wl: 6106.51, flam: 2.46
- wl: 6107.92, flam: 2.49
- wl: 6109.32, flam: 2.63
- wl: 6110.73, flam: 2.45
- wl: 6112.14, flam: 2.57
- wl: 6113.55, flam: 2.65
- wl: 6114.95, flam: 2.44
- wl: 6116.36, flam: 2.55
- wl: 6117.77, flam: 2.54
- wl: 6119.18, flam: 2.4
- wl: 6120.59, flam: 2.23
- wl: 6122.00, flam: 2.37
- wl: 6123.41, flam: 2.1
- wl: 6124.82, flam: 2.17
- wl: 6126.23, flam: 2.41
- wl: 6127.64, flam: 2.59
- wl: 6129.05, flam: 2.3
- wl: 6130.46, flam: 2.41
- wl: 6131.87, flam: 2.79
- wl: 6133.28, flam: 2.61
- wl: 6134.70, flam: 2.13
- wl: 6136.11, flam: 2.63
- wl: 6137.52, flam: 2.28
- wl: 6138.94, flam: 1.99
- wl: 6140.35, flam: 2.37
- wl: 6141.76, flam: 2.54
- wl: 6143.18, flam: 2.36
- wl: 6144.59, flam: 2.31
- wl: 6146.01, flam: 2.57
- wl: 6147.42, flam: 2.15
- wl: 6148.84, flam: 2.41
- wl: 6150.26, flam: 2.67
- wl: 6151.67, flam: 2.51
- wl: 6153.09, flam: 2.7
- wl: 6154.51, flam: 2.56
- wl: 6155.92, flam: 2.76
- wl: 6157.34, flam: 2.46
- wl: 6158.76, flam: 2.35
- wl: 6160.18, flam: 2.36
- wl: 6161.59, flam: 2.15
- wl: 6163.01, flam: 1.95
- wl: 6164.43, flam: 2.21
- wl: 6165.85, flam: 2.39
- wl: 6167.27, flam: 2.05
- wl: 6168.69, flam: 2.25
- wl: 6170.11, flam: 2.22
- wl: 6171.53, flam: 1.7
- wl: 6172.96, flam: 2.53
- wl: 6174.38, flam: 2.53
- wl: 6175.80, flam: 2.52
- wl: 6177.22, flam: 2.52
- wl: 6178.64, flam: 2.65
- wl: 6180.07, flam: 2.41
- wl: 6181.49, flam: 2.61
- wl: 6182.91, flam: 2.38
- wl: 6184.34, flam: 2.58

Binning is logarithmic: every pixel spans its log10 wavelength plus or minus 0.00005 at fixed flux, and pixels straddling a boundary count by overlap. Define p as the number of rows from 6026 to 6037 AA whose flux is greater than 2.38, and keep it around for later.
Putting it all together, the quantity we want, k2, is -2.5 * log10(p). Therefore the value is -1.51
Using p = 4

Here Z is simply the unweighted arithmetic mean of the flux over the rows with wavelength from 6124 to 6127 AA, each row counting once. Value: 2.29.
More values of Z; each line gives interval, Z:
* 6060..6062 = 2.60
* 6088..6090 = 2.40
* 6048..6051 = 2.59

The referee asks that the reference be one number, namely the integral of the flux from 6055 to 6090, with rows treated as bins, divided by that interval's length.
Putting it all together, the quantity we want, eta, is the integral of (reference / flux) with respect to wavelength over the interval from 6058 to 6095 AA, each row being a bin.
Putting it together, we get 38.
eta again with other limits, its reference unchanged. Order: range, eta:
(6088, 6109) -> 22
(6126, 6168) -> 43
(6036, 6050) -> 15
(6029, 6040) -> 12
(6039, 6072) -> 33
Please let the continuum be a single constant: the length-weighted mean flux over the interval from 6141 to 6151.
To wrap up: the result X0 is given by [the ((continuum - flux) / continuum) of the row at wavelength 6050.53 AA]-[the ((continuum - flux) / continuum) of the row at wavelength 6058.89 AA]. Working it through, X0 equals 0.01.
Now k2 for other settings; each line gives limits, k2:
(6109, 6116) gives -1.75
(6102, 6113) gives -2.11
